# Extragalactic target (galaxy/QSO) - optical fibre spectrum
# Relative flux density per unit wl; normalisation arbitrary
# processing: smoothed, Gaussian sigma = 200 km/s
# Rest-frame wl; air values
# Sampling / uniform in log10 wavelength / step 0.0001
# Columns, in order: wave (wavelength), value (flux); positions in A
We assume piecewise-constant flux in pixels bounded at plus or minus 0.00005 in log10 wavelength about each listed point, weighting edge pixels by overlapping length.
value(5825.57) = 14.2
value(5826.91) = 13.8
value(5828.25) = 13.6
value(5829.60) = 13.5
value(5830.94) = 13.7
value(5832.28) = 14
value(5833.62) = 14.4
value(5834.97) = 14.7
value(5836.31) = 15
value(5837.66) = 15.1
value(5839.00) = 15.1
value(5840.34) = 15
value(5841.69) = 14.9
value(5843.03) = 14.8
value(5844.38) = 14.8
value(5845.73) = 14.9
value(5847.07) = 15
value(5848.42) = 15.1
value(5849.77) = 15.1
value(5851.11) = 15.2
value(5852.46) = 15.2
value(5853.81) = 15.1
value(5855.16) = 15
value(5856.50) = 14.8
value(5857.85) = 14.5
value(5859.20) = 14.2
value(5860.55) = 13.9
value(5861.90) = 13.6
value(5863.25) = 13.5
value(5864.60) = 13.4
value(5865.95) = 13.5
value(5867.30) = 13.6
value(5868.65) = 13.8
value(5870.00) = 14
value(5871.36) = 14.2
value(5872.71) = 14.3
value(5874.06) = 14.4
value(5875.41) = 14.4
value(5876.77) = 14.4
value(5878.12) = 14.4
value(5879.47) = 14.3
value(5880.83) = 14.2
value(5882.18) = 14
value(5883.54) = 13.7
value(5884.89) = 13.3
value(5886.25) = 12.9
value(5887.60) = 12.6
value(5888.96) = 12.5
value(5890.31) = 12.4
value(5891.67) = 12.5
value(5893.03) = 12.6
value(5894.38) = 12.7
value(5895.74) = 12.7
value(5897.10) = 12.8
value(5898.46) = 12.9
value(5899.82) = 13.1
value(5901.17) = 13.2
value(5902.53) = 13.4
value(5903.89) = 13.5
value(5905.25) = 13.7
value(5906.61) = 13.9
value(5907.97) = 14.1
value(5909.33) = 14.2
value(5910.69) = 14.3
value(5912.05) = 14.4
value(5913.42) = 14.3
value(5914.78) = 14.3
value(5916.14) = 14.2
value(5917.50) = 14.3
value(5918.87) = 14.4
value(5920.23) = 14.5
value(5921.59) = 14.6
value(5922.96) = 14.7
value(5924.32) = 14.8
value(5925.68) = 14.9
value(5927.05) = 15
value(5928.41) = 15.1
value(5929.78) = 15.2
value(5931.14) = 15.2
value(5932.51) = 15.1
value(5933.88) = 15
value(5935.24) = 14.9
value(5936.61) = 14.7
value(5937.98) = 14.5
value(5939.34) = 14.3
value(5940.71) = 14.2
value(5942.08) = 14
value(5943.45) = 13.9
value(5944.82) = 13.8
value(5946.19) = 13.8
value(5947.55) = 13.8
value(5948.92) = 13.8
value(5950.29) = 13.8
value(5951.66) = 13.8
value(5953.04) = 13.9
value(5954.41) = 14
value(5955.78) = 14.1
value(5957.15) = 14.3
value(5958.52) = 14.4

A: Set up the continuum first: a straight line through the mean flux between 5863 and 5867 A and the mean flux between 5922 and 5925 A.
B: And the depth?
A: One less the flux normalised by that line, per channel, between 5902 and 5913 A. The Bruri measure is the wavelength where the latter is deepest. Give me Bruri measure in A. 5902.53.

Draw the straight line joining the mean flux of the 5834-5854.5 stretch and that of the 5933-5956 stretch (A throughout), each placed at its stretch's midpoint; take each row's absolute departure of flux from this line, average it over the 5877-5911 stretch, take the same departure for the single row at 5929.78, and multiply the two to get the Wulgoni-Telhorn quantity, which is 1.1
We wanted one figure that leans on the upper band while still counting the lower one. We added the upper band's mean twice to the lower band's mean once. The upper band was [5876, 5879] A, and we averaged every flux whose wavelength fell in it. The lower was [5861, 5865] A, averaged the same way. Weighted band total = 42.3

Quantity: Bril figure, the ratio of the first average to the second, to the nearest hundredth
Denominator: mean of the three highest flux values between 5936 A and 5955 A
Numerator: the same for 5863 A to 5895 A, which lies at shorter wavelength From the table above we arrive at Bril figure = 0.99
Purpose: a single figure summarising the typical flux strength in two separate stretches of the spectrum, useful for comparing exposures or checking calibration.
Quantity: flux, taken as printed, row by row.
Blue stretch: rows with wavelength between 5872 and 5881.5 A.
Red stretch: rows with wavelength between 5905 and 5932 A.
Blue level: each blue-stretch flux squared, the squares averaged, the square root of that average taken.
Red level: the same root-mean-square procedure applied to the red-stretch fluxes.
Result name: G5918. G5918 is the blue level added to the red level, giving 28.9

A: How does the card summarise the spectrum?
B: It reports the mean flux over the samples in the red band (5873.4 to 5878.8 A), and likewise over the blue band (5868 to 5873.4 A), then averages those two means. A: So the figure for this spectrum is 14.2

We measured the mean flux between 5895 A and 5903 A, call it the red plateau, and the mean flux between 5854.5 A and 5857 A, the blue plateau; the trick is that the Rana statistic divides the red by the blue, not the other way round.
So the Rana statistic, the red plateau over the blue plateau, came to 0.87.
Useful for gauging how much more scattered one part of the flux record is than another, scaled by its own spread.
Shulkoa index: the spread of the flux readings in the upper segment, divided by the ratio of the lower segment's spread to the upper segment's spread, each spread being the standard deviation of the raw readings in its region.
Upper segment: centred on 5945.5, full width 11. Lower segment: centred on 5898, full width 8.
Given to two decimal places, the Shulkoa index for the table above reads 0.10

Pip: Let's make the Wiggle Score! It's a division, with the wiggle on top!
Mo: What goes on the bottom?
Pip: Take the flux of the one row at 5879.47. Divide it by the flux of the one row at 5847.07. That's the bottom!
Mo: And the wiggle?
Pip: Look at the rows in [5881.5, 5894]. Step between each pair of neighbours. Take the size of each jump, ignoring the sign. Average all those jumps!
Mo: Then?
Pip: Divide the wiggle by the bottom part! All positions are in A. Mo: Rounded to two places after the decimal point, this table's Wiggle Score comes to 0.24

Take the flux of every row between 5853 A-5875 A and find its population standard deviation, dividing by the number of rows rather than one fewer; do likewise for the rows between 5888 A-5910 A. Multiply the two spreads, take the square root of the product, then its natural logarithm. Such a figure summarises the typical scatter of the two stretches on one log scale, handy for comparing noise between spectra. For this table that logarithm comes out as -0.6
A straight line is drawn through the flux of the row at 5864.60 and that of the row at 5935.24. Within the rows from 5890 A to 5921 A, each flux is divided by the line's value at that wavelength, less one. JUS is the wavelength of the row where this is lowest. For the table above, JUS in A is 5890.31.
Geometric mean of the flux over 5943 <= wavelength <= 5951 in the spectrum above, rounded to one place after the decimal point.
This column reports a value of 13.8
